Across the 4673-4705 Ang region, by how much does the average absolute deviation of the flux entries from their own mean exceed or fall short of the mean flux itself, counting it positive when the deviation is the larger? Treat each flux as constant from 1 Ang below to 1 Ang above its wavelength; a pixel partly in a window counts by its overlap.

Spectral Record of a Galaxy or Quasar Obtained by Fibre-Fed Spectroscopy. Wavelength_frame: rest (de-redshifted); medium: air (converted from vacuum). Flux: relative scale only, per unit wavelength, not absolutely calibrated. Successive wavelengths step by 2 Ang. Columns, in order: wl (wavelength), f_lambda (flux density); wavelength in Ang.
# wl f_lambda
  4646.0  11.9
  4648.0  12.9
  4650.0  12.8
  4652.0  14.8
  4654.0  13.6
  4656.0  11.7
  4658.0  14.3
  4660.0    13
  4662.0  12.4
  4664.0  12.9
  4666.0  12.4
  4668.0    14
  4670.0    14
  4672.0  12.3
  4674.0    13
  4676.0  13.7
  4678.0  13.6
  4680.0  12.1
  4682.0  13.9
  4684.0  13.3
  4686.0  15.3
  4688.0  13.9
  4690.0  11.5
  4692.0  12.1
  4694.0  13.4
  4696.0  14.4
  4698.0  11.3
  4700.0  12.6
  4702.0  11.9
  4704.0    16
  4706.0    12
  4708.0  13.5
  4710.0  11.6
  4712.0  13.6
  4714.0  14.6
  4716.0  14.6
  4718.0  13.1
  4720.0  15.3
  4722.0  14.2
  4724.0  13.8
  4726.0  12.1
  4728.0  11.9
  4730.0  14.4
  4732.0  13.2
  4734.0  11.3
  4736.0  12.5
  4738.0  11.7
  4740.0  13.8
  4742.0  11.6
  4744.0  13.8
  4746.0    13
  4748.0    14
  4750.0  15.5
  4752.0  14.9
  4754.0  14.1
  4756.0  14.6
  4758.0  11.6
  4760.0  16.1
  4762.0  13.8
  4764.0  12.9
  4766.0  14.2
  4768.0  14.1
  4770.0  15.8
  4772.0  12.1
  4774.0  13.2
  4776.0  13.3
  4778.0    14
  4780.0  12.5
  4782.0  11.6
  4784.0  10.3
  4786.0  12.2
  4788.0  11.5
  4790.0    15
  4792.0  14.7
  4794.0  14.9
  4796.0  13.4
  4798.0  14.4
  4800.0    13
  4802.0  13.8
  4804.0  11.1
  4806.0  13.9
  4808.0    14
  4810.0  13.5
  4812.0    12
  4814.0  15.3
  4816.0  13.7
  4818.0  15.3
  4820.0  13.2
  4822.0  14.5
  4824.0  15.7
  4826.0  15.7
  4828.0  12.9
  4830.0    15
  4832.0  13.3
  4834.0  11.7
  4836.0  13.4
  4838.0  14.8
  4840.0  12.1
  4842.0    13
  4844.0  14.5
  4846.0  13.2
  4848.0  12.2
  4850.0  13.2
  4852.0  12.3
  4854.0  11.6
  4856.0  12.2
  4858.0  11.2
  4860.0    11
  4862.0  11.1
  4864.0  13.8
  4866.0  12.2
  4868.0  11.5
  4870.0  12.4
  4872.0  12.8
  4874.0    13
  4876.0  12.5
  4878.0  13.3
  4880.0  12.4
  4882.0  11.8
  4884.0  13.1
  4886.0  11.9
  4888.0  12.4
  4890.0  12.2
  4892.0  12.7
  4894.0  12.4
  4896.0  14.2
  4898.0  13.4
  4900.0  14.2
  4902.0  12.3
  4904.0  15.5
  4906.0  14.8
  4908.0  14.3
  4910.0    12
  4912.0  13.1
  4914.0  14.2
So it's -12.2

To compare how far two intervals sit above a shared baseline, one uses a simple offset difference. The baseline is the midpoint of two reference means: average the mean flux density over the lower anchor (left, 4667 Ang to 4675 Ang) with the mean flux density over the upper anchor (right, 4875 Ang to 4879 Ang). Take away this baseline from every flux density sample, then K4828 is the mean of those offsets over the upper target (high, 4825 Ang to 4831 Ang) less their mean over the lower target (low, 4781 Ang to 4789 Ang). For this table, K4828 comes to 3.1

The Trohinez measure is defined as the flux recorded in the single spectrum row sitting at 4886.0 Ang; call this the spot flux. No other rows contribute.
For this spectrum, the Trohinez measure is 11.9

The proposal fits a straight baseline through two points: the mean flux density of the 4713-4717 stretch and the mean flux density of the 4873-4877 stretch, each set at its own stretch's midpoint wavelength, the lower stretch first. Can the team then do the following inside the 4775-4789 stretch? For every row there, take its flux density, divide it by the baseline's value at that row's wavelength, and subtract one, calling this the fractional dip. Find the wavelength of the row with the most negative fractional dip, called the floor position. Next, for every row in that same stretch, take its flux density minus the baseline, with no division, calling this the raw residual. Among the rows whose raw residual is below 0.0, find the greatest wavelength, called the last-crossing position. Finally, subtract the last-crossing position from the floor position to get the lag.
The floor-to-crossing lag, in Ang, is -4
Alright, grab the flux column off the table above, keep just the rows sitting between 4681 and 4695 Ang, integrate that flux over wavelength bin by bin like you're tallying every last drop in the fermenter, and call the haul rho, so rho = 187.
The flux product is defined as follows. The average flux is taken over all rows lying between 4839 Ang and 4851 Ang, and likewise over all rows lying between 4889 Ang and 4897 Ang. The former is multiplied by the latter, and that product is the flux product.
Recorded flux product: 168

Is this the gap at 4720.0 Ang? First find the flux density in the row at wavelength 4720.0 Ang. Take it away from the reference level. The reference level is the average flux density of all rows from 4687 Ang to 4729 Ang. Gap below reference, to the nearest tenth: -2.1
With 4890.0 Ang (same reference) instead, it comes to 1.0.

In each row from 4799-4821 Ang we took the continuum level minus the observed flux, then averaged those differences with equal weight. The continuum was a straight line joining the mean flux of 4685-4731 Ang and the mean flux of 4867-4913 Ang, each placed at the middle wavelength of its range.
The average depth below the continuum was -0.39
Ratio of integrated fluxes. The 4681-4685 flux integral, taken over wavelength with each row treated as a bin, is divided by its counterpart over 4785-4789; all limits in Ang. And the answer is 1.15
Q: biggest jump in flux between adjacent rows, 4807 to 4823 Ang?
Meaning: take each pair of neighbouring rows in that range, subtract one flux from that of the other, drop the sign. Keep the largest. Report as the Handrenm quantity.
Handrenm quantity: 3.3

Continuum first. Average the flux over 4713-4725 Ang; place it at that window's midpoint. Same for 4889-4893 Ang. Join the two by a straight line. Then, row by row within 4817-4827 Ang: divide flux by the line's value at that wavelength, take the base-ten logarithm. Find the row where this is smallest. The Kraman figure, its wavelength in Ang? 4820.0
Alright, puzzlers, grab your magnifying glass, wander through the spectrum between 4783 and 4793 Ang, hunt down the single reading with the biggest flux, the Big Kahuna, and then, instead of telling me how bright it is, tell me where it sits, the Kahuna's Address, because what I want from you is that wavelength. 4790.0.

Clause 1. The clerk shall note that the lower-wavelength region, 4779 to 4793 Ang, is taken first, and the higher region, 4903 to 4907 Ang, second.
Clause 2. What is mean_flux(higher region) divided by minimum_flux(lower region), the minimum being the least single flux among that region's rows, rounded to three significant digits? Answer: 1.47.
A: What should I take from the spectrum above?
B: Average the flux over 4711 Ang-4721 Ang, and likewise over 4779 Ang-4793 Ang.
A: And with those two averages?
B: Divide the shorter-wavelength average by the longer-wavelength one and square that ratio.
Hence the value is 1.29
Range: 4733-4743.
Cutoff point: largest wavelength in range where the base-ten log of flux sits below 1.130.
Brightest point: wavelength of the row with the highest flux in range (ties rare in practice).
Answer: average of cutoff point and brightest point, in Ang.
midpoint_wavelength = 4741 Ang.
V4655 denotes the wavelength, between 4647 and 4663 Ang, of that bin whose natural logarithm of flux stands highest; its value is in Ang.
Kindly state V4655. 4652.0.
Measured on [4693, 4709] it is 4704.0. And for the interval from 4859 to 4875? 4864.0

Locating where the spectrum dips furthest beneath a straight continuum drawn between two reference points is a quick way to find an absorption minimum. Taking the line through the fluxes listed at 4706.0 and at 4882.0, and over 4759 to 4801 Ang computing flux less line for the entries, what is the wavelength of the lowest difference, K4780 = 4784.0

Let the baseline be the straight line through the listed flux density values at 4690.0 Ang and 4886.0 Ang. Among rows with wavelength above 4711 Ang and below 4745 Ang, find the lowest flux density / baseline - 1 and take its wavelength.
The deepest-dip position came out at 4734.0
